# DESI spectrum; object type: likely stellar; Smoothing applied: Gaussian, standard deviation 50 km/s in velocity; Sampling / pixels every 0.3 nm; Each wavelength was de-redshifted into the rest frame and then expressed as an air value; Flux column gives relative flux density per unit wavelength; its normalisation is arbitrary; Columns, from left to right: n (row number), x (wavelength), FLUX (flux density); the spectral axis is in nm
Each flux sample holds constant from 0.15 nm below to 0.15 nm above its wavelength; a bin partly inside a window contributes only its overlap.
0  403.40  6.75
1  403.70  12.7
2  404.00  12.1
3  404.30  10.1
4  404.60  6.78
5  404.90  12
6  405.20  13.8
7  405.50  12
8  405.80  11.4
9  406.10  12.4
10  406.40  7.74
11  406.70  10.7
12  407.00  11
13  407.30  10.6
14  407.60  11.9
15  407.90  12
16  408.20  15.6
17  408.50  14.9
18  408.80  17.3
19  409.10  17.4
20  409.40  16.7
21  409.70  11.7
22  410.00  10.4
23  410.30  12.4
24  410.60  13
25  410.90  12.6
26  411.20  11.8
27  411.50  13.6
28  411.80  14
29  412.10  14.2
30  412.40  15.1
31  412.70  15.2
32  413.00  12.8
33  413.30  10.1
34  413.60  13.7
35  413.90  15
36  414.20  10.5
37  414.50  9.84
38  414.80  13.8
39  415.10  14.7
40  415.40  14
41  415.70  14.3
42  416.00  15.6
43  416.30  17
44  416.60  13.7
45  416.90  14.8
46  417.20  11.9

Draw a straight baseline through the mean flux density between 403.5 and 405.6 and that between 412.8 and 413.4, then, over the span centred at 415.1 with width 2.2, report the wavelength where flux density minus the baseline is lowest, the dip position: 414.50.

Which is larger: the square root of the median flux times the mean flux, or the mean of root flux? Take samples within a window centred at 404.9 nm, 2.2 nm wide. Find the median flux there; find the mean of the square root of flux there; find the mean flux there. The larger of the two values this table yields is 11.6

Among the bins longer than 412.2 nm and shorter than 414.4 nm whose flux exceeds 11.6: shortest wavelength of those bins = 412.40 nm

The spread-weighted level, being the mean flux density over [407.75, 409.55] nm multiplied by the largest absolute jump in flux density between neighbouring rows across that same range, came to 56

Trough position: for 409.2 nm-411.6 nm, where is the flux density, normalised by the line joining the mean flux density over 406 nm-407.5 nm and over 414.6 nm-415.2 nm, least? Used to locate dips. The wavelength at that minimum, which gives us 410.00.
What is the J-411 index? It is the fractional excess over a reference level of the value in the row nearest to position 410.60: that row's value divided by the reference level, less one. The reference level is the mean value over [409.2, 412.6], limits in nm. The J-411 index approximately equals -0.02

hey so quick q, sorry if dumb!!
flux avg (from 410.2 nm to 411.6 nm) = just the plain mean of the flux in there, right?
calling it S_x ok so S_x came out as 12.7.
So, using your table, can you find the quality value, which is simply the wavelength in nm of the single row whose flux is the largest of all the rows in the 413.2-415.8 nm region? 413.90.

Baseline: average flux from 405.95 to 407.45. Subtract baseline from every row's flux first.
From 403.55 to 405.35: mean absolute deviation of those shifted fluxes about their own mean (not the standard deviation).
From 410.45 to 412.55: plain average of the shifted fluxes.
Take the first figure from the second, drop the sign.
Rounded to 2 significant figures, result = 1.1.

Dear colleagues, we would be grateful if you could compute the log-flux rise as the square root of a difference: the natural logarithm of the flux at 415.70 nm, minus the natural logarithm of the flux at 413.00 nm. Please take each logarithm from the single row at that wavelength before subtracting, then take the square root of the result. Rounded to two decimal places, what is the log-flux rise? 0.33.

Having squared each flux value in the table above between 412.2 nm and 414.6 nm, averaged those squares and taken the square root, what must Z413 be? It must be 13.0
